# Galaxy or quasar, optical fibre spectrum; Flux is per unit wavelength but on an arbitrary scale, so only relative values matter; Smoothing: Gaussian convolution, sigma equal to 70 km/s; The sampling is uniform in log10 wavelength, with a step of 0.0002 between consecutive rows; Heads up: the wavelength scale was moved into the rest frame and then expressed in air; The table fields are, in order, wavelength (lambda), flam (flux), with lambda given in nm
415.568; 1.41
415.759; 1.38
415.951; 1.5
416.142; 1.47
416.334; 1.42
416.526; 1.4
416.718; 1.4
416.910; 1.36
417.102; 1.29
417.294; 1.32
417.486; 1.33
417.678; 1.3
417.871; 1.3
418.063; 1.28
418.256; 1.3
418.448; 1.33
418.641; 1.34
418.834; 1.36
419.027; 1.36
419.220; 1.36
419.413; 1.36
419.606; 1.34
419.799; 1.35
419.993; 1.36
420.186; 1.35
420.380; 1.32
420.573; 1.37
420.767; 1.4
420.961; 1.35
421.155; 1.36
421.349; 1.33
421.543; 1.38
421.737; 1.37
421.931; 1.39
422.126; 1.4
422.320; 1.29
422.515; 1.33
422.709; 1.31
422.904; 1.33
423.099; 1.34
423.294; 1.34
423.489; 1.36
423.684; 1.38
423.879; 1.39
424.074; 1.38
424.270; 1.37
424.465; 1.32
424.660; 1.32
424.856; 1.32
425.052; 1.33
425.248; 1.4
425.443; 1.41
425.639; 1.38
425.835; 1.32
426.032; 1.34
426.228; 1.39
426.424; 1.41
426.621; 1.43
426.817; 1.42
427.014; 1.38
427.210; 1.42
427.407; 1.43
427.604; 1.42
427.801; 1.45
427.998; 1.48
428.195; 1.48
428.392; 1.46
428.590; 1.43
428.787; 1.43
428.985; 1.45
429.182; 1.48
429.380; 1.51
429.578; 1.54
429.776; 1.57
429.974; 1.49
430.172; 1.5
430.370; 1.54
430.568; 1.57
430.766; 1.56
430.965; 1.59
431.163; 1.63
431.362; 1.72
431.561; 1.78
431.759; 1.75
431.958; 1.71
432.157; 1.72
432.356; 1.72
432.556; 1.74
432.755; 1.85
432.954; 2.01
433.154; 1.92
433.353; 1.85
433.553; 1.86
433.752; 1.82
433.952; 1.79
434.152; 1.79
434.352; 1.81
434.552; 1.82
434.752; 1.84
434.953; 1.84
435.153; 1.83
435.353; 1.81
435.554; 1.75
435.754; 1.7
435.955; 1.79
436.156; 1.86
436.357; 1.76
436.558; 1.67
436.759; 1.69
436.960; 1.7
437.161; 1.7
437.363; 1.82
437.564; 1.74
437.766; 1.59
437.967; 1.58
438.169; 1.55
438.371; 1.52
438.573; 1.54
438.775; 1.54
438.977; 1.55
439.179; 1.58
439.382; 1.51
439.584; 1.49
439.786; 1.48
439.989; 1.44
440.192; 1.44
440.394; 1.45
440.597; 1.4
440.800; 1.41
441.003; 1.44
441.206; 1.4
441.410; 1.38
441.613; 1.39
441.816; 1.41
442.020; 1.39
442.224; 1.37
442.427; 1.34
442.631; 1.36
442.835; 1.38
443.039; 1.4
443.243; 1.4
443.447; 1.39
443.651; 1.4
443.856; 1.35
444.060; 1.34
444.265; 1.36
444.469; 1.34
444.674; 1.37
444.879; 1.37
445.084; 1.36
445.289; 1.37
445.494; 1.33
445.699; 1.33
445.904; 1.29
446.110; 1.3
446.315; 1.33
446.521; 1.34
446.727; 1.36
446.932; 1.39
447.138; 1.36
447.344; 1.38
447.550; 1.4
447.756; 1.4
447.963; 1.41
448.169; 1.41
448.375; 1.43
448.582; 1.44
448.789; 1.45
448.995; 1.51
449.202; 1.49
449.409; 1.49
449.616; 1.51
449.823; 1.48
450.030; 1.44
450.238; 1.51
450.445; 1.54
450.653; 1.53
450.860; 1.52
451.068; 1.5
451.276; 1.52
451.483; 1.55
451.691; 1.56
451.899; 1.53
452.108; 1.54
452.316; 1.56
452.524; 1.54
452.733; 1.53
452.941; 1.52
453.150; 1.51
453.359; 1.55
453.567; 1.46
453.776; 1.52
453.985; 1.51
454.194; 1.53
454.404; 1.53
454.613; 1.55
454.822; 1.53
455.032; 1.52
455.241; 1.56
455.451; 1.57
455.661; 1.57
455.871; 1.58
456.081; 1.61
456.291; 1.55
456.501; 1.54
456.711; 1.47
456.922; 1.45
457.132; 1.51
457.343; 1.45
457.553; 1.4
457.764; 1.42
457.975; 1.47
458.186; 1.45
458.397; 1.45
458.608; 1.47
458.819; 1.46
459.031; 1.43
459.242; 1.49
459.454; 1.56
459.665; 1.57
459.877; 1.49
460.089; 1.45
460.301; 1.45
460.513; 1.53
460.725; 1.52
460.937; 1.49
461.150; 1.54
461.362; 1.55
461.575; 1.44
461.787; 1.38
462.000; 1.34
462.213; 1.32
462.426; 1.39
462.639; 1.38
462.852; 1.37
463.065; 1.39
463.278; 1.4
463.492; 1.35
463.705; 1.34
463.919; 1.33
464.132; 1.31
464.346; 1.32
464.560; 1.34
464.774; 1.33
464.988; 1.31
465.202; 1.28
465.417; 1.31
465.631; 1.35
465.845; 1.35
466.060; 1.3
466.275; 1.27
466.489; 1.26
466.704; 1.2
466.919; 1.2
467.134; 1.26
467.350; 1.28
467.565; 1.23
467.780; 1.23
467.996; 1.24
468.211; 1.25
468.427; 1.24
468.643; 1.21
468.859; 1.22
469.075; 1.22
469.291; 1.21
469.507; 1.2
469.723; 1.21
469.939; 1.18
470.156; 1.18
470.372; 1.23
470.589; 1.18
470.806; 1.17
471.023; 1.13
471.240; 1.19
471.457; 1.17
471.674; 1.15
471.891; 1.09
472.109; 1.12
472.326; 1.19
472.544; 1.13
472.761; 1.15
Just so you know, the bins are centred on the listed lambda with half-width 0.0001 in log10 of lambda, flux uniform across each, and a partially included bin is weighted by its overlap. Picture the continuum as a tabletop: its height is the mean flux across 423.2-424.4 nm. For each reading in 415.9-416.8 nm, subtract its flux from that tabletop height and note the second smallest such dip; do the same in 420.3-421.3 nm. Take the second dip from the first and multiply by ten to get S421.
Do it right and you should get -1.0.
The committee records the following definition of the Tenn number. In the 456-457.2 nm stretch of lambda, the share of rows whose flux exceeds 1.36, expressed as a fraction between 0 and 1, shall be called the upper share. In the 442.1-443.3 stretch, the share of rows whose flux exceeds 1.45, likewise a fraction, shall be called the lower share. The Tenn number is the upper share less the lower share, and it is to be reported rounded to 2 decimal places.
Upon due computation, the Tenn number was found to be 1.00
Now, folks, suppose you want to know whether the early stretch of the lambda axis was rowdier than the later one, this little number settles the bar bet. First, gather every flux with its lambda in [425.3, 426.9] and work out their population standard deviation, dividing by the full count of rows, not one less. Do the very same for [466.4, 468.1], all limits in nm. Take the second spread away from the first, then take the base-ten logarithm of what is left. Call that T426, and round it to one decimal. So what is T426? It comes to -2.0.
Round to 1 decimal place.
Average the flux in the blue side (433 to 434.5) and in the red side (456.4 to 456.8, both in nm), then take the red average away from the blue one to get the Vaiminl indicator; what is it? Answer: 0.3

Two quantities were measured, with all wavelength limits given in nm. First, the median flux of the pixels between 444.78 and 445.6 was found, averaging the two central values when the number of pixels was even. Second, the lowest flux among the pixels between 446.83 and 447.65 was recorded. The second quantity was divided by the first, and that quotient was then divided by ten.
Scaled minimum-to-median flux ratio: 0.100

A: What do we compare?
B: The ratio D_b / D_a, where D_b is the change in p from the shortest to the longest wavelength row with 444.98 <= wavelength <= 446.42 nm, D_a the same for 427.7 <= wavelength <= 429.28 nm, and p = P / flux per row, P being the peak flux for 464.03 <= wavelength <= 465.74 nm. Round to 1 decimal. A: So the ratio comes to -1.2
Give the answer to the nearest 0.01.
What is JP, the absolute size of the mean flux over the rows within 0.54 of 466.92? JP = 1.24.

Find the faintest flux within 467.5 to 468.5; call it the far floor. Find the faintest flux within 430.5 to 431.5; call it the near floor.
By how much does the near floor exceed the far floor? 0.3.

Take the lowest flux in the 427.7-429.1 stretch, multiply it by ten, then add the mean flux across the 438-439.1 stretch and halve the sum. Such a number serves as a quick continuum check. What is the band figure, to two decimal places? 7.92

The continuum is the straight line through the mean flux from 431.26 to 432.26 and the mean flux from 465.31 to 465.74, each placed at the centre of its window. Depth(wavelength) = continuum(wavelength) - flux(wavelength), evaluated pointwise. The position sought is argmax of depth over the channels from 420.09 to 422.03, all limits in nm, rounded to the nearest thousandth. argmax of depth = 420.380 nm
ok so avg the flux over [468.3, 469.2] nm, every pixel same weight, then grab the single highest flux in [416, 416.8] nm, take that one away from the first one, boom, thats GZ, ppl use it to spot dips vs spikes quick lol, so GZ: -0.25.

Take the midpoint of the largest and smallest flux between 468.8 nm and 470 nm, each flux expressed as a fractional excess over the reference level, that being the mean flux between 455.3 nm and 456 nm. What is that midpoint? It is -0.237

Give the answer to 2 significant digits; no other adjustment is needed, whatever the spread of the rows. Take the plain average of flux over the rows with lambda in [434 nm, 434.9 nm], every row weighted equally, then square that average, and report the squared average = 3.3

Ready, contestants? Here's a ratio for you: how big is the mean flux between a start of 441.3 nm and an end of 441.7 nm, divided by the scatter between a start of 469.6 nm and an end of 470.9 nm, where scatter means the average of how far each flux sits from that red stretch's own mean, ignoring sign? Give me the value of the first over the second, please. 73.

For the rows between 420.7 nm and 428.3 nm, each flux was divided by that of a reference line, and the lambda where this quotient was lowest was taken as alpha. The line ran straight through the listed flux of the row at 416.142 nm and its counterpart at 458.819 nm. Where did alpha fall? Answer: 422.320 nm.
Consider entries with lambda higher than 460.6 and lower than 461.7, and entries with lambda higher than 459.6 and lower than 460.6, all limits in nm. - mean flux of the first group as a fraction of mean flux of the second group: 1.0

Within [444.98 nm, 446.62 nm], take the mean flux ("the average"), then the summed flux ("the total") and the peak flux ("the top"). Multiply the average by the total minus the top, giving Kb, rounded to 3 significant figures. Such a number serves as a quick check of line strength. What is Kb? 12.4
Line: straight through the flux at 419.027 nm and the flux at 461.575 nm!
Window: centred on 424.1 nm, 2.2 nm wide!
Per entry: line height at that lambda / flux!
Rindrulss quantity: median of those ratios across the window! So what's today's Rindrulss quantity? 1.02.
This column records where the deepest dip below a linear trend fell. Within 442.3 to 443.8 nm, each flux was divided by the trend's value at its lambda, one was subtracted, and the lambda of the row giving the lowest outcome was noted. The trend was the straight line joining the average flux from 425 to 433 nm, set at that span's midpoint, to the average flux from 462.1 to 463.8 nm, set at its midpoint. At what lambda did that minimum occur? 442.427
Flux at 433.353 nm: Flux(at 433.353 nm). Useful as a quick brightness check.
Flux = 1.85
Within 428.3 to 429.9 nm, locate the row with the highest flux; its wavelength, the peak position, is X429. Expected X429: 429.776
